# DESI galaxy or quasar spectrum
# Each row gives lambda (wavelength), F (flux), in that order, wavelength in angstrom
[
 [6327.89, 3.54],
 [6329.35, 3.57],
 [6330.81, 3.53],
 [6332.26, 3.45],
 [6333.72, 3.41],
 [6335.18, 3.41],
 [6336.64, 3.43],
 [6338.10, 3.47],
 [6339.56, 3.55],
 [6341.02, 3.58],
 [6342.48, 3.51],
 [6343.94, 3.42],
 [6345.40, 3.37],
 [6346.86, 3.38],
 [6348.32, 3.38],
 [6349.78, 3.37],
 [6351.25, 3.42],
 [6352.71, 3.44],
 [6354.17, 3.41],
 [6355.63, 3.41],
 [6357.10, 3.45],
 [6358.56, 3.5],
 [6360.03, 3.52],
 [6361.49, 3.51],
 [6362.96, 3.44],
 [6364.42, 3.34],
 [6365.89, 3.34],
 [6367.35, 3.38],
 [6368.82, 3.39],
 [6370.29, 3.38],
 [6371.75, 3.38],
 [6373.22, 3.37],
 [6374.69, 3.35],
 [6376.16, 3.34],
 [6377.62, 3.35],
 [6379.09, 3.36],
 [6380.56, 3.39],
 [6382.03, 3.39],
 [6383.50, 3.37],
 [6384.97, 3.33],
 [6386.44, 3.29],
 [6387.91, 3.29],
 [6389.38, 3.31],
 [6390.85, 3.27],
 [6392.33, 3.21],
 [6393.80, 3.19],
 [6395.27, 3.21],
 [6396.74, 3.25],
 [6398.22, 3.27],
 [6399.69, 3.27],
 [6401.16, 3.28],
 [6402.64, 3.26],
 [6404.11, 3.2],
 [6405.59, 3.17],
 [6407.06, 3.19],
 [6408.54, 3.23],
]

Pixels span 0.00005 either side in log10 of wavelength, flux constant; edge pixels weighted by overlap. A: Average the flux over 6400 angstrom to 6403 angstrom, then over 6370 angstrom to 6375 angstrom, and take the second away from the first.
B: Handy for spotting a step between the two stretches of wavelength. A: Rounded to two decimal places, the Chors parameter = -0.10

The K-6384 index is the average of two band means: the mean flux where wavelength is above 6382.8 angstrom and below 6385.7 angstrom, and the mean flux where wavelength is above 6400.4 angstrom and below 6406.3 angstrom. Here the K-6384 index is 3.29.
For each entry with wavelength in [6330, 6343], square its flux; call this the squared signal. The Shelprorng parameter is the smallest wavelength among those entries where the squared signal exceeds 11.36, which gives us 6330.81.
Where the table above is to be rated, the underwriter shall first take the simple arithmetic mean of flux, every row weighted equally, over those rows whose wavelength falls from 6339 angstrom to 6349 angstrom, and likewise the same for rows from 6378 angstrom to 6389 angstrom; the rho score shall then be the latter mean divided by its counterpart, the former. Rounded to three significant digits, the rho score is 0.968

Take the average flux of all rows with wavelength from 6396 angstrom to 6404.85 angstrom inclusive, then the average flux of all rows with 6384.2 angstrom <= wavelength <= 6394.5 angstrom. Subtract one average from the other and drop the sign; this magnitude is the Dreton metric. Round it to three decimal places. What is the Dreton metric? 0.015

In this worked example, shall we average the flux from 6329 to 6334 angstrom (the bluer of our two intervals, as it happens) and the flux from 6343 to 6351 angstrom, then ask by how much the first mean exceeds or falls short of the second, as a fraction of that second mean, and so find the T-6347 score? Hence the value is 0.031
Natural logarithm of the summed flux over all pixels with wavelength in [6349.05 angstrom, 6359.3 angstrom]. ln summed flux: 3.18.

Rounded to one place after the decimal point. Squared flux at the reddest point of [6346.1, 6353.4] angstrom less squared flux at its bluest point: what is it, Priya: 0.4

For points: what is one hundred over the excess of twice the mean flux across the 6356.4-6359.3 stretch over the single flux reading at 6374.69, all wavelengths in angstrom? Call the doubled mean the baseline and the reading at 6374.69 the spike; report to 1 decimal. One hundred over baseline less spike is 27.8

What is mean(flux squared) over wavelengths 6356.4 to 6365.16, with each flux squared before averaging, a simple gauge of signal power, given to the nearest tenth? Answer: 12.0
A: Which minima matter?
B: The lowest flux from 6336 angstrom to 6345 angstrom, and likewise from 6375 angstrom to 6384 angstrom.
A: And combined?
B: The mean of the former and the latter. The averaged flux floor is 3.38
